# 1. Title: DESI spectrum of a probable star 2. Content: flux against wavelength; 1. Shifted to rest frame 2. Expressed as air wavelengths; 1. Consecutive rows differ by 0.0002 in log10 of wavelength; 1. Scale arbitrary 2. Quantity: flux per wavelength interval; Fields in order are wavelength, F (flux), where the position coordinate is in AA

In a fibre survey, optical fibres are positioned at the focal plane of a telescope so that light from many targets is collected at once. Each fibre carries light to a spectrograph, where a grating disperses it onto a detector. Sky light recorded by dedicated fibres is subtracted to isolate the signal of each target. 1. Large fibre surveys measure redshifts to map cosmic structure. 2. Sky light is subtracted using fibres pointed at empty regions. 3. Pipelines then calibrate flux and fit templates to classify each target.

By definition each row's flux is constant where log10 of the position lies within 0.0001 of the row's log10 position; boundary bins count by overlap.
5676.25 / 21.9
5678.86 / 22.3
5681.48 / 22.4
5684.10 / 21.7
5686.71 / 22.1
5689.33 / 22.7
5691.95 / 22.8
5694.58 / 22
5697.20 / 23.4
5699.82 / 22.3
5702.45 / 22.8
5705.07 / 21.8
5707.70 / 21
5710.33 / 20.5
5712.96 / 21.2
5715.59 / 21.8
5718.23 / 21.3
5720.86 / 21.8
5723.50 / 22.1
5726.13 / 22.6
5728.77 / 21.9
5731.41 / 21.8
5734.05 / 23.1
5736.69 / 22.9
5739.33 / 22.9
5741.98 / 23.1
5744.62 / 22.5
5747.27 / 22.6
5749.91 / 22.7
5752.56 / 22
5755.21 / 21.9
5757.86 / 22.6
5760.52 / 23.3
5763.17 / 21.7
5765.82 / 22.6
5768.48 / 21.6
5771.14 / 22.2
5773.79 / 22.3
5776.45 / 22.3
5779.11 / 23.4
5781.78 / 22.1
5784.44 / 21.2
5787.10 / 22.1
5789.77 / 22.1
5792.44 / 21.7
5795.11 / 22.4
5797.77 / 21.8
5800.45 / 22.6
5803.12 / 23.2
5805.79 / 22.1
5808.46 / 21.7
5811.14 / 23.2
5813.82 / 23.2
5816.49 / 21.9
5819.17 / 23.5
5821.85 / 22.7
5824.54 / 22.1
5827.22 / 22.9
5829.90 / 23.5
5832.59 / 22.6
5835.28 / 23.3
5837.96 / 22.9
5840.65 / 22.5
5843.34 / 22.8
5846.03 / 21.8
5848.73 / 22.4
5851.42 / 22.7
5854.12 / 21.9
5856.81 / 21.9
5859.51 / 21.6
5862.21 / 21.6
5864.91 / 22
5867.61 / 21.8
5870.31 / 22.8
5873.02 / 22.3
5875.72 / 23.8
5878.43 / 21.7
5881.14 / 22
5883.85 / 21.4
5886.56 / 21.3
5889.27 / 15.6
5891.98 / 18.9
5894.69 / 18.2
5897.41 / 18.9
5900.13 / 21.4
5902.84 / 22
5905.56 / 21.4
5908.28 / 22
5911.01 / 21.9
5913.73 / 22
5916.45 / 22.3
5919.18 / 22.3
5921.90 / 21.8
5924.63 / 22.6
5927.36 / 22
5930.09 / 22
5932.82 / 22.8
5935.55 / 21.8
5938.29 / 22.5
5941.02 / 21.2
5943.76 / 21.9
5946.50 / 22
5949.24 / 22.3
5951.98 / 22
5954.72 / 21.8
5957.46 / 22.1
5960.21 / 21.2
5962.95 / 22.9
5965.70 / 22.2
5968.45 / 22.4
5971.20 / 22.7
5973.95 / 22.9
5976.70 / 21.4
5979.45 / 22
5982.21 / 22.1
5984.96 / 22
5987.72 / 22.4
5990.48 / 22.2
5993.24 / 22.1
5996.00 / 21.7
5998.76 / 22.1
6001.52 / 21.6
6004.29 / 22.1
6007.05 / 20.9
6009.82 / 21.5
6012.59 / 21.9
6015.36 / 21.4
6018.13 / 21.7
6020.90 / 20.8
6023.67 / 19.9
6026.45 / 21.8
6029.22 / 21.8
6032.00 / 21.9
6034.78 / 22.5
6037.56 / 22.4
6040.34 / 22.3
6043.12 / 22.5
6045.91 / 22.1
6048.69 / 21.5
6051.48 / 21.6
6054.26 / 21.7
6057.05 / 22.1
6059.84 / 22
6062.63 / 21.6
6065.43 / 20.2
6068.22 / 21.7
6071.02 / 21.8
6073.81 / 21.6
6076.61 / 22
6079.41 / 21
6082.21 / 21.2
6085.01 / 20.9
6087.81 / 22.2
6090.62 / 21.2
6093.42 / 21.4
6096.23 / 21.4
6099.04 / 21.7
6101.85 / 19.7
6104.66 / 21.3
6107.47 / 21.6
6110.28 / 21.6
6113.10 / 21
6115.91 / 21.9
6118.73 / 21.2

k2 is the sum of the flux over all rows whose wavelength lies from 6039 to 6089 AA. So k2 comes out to 390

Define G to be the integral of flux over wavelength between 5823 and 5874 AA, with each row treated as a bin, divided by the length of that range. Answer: 22.4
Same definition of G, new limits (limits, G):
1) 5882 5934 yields 21.1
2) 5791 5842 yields 22.6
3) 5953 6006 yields 22.1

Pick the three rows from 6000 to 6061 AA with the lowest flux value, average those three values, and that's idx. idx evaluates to 20.5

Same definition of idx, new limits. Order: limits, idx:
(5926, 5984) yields 21.3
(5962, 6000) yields 21.7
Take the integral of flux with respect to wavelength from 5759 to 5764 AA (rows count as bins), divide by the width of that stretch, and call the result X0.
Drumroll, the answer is 22.6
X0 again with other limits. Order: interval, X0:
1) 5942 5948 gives 21.9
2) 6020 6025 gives 20.3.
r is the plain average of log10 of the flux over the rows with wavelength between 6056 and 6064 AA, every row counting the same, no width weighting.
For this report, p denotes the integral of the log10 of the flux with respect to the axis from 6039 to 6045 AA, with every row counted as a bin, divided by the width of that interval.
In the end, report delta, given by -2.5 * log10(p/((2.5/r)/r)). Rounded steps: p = 1.35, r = 1.34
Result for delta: 0.034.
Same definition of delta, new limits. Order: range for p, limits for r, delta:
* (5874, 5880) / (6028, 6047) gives 0.018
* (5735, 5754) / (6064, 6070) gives 0.060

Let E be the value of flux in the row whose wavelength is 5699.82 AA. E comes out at 22.3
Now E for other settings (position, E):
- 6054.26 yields 21.7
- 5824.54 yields 22.1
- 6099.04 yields 21.7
